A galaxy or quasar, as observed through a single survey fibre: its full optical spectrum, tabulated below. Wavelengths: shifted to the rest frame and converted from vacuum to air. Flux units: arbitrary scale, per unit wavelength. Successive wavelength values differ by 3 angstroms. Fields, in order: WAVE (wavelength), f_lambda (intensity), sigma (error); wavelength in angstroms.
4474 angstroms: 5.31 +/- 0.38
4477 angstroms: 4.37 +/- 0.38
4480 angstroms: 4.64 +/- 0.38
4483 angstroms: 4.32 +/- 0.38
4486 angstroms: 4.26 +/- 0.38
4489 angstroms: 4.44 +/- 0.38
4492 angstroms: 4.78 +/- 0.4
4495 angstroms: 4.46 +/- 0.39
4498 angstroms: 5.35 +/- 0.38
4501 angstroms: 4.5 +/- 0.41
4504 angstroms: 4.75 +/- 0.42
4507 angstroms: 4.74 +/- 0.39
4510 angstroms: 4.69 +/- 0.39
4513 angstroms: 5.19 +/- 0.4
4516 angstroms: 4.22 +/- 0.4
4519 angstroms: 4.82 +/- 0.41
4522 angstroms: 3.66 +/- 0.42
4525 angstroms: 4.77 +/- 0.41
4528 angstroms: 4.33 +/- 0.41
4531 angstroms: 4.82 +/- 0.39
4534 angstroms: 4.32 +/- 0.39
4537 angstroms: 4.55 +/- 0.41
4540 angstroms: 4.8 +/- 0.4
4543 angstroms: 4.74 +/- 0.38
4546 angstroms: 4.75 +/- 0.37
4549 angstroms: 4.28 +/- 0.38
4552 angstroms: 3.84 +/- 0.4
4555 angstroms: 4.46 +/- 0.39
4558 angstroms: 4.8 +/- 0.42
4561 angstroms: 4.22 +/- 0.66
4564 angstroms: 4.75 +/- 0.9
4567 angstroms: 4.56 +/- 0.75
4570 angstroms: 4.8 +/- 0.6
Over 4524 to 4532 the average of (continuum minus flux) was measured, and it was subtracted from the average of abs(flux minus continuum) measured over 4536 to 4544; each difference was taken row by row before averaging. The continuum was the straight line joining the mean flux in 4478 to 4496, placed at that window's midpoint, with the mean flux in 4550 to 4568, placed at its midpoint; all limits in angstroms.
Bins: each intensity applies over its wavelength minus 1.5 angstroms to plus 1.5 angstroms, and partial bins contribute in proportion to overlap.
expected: 0.43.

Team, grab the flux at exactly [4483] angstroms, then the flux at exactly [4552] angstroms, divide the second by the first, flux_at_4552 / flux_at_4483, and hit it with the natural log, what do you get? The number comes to -0.1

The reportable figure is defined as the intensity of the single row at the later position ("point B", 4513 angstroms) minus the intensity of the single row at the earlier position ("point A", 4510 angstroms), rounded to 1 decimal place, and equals 0.5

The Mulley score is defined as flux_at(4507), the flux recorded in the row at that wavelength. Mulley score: 4.74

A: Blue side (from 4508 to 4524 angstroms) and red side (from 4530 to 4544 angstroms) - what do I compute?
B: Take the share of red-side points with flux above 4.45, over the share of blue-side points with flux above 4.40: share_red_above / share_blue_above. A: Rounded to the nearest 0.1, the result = 1.3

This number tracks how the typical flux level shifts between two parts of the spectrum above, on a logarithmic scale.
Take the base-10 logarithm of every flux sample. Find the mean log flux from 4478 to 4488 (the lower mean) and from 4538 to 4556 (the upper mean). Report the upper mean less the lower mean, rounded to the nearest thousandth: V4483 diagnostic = 0.006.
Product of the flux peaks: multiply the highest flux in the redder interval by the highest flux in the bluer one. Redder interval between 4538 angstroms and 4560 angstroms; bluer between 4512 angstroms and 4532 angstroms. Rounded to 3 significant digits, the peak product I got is 24.9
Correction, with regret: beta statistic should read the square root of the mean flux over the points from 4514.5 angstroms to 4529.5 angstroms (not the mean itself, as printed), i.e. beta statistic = 2.09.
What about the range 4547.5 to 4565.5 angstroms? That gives 2.10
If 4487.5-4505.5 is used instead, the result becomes 2.17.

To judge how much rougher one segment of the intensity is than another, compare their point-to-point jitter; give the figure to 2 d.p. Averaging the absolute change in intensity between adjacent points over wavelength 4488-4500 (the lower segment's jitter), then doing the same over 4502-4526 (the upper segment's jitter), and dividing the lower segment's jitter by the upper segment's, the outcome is 0.82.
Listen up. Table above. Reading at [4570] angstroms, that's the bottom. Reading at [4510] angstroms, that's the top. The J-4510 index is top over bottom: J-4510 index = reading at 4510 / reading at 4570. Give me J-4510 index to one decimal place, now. 1.0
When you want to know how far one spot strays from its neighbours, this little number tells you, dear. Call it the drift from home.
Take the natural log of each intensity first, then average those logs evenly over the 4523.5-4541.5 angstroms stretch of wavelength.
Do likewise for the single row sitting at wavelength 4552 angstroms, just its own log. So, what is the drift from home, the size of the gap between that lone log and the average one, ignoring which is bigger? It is 0.18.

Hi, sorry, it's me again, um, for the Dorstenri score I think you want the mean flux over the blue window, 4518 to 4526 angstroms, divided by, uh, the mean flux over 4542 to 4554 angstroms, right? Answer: 1.00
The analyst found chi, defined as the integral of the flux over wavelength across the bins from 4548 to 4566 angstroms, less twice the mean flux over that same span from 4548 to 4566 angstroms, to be 70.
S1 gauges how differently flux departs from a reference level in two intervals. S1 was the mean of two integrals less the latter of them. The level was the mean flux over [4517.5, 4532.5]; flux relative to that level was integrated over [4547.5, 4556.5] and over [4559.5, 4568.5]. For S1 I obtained -1.4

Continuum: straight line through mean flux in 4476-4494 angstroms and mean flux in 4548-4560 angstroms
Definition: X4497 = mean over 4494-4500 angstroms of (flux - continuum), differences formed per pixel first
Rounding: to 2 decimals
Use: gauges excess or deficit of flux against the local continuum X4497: 0.46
